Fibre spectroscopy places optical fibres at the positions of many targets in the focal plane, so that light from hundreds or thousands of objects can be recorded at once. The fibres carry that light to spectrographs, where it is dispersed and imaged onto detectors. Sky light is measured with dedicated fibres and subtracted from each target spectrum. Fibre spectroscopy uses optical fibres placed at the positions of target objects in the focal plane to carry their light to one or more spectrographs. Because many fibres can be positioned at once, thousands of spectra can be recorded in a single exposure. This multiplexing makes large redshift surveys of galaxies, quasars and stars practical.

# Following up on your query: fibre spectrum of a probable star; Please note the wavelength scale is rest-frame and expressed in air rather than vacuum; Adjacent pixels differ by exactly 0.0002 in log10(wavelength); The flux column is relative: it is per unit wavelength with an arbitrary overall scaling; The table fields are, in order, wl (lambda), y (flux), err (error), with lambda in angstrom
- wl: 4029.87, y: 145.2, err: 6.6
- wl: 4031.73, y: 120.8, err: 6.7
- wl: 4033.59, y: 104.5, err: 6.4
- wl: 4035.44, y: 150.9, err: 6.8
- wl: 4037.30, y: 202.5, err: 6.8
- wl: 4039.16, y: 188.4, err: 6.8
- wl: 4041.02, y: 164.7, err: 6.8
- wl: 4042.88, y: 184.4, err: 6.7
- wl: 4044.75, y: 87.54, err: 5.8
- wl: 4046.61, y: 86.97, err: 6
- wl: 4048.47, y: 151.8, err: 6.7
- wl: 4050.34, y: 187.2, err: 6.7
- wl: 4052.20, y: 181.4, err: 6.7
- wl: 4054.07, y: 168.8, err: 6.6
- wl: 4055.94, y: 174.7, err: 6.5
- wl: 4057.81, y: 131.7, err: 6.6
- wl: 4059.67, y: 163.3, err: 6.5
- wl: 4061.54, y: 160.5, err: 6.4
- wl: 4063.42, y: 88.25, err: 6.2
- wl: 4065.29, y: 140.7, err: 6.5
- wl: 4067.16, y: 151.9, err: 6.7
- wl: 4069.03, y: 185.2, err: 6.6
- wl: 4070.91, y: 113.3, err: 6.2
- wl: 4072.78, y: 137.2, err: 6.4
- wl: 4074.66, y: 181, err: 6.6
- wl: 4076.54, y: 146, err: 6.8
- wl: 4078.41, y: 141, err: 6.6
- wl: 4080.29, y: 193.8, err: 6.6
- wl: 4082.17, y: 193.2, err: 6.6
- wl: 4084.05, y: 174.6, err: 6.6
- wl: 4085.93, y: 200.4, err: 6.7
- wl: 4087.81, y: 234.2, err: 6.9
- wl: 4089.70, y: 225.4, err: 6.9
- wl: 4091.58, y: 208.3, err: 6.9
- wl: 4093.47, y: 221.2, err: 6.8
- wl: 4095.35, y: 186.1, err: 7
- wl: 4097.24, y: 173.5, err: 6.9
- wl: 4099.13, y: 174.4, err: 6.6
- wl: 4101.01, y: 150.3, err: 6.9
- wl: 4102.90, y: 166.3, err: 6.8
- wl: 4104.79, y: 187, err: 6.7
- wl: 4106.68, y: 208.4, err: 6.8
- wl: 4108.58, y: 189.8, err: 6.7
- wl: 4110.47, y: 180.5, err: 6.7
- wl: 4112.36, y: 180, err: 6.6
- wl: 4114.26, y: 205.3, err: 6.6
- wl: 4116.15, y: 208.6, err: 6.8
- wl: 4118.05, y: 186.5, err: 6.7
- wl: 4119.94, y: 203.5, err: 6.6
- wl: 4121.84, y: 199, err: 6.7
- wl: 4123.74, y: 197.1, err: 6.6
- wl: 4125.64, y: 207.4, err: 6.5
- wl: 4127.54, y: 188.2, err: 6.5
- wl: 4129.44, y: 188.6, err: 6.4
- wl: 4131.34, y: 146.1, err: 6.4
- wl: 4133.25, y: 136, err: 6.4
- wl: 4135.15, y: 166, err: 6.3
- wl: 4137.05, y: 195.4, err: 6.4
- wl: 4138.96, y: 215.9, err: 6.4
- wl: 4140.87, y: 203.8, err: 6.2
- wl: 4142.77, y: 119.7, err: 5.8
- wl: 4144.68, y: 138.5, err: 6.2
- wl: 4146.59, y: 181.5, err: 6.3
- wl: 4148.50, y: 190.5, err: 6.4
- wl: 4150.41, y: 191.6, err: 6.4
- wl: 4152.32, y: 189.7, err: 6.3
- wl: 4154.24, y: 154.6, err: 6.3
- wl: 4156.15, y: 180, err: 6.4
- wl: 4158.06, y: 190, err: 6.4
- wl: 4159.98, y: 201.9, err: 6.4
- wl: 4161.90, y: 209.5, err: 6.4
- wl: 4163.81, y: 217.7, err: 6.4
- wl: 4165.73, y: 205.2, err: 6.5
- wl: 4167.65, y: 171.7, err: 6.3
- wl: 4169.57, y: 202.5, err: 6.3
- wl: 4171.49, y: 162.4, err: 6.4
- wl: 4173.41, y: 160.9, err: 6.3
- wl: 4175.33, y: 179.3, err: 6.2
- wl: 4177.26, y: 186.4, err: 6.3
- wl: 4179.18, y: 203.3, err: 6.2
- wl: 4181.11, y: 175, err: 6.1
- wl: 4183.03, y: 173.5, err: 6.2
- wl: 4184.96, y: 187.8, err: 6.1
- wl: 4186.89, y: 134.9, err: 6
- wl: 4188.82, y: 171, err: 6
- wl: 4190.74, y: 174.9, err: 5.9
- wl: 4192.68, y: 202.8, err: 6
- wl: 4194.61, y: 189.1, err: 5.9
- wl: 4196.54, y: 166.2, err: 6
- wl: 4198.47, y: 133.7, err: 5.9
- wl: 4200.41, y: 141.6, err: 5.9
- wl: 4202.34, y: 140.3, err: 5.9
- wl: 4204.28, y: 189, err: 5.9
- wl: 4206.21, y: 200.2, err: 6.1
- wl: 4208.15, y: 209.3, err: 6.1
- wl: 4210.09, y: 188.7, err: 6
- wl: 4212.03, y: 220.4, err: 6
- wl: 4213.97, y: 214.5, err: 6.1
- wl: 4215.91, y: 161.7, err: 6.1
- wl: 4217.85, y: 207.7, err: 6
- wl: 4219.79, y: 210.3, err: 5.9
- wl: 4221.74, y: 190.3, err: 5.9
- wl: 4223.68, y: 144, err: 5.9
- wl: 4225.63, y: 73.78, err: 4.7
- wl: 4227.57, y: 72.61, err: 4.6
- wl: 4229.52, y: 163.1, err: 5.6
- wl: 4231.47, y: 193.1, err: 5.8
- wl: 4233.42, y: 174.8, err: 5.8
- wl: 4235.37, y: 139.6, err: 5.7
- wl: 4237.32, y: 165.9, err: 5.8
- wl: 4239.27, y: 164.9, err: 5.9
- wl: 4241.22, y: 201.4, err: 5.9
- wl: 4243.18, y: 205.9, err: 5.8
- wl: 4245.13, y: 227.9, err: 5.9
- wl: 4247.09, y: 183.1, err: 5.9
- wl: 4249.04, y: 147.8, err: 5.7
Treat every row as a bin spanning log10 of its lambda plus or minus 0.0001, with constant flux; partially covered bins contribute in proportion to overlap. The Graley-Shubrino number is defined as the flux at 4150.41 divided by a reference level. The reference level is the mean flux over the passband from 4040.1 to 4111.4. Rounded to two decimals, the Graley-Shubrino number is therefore 1.14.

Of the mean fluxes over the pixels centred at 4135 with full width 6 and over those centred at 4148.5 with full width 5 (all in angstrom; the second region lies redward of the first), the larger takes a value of 188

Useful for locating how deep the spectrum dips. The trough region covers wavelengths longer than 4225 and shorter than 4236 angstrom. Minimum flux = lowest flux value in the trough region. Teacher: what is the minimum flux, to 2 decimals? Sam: 72.61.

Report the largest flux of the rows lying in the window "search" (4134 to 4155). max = 215.9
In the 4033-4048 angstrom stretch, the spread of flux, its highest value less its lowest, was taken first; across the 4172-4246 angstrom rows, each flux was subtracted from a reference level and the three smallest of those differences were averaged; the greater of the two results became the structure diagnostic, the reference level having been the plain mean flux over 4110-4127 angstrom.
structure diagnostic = 116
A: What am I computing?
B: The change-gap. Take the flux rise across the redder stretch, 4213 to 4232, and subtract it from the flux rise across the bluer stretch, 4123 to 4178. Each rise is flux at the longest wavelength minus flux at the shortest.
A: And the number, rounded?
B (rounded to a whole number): 11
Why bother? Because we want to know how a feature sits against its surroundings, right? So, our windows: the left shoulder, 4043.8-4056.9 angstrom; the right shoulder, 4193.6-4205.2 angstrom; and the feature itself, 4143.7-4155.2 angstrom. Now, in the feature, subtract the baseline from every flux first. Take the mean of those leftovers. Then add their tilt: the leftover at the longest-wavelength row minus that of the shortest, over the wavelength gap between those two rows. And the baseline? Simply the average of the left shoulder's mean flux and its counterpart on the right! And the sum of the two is 22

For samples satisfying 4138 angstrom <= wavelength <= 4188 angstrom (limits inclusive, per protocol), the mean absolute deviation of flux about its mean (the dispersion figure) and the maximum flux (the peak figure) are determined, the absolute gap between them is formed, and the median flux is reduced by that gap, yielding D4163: -11.4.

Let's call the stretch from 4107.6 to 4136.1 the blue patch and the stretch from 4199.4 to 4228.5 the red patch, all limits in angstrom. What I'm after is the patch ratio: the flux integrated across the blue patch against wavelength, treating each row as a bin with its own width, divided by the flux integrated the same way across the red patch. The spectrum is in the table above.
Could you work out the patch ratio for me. 1.06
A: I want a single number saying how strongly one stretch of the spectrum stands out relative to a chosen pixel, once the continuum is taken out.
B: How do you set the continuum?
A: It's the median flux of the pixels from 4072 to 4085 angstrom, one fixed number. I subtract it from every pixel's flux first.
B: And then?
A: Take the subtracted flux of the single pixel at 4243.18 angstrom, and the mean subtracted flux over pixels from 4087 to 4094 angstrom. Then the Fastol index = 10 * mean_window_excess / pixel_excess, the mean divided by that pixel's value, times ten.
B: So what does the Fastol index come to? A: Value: 15.2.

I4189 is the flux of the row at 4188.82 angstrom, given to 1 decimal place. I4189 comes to 171.0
